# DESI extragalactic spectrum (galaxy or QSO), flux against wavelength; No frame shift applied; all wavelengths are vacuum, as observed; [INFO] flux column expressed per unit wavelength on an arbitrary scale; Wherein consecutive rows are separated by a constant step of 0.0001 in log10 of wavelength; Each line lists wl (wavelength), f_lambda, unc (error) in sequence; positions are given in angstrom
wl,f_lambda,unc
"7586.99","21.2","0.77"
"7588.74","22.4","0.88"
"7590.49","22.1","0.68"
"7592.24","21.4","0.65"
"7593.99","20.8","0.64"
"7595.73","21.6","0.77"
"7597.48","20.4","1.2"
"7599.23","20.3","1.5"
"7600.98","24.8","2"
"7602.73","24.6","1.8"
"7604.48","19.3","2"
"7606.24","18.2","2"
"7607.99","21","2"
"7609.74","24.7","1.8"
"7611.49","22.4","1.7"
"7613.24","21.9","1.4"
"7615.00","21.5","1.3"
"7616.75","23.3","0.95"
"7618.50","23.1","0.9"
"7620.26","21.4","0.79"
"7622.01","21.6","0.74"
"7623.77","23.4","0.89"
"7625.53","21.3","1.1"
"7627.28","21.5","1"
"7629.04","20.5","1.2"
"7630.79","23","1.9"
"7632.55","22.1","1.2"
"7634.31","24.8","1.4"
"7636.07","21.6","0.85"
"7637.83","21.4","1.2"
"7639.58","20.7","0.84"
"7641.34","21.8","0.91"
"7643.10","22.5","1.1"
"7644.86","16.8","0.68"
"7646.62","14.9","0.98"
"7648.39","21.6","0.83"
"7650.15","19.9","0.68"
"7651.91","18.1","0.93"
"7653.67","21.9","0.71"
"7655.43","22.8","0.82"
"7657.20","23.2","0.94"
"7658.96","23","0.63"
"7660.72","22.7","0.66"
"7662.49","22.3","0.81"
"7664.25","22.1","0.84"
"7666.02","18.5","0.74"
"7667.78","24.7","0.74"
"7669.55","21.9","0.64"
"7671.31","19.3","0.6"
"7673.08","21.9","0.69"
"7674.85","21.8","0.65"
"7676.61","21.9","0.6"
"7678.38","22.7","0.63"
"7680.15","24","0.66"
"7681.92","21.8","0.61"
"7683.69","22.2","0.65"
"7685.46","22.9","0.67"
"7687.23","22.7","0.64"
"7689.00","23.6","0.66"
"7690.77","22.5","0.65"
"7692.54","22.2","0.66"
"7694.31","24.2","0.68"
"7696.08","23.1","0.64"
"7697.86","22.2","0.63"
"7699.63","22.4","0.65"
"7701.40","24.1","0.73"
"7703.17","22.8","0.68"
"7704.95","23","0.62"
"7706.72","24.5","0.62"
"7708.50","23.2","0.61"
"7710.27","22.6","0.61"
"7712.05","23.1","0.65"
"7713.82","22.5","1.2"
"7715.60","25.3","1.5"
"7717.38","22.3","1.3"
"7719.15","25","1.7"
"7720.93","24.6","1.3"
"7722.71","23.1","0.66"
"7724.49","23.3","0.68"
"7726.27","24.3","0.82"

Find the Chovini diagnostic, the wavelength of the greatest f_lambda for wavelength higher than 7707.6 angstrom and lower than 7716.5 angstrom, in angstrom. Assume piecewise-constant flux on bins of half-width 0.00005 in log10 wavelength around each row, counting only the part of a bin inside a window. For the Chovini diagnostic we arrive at 7715.60 angstrom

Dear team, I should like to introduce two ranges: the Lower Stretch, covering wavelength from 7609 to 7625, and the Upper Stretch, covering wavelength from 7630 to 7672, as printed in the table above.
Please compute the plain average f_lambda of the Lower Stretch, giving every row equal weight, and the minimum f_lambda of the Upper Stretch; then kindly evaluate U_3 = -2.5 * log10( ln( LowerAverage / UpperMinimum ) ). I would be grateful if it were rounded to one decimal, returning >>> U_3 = 1.0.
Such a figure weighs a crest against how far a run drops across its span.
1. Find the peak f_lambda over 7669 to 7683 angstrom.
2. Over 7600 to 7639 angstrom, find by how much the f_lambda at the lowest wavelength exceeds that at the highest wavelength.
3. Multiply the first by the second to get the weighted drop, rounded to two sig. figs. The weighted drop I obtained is 82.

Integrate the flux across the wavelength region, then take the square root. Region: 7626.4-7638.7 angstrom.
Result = 16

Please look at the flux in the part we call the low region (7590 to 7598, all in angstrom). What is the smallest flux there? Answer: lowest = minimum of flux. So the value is 20.4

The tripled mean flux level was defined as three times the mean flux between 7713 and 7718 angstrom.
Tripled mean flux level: 70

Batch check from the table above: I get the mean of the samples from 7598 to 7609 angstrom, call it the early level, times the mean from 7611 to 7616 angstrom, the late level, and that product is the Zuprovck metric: 469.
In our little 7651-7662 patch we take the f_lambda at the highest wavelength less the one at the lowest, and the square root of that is 2.1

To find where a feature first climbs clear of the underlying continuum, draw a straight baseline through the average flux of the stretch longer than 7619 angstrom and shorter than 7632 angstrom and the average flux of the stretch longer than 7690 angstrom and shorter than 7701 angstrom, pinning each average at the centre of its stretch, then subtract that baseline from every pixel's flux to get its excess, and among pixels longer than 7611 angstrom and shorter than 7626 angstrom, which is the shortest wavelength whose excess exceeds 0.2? 7611.49 angstrom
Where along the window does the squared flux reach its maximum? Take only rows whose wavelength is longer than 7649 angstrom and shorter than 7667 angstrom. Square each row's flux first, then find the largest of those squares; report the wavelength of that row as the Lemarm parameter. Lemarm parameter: 7657.20 angstrom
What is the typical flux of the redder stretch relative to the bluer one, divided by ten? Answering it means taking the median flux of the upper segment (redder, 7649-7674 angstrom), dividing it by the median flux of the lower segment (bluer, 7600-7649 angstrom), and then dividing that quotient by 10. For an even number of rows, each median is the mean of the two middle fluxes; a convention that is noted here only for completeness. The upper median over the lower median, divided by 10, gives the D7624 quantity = 0.102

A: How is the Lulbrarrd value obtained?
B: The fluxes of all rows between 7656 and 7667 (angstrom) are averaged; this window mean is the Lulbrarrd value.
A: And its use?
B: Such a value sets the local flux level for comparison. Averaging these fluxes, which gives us 22.0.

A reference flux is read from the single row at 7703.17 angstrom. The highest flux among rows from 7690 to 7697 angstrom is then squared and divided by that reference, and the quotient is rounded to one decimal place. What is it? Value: 25.7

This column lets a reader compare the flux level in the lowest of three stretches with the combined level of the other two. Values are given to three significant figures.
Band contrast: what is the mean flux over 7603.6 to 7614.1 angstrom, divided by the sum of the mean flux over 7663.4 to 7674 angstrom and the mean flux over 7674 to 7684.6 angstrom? 0.485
